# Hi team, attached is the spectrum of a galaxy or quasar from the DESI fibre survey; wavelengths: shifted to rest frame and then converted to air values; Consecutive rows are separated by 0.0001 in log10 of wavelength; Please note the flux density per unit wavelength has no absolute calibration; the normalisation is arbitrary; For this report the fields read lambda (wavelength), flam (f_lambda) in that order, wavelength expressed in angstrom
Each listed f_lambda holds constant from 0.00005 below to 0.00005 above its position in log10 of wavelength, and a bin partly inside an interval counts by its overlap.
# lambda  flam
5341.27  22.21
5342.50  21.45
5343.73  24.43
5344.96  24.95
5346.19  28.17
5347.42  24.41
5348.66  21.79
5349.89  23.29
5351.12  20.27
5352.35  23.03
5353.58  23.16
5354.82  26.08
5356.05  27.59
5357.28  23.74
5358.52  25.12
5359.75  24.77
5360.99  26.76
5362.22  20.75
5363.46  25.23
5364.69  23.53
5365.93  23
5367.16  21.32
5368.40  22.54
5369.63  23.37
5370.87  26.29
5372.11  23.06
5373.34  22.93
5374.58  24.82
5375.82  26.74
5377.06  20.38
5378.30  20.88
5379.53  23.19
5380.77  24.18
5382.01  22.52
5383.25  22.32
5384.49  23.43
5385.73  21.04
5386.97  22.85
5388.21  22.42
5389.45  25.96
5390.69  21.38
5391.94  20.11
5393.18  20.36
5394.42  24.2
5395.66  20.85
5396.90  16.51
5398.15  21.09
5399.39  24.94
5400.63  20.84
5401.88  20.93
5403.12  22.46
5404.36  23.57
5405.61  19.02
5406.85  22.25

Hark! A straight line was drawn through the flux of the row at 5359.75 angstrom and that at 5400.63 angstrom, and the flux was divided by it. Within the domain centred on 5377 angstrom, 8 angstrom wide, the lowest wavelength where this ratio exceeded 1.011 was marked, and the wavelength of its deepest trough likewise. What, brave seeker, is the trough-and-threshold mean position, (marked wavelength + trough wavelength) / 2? 5375.8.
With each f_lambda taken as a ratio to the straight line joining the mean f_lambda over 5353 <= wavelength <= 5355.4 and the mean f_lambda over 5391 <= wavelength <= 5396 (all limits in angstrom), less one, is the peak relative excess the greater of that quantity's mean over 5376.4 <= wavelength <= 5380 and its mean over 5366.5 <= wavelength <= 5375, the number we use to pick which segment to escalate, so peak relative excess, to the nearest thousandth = 0.010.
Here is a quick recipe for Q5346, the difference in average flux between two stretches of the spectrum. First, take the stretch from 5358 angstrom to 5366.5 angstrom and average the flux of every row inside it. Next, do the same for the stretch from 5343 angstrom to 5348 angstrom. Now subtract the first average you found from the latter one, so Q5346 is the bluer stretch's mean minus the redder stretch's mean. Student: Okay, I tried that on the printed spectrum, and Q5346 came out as 1.3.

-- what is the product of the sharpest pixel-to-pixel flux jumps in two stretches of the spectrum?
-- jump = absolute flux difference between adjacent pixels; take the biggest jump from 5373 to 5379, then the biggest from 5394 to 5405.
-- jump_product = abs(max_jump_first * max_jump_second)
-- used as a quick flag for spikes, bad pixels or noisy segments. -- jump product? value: 29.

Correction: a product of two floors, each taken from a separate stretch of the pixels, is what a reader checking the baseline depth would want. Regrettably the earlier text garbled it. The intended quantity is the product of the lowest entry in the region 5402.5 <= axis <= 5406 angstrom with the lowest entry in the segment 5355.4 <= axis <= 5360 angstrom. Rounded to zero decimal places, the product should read 452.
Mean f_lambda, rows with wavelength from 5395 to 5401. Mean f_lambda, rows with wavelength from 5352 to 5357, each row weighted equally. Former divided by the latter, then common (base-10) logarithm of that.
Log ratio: -0.078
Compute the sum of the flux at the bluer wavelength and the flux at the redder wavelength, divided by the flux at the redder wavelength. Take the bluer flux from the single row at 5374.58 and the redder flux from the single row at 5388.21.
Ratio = 2.11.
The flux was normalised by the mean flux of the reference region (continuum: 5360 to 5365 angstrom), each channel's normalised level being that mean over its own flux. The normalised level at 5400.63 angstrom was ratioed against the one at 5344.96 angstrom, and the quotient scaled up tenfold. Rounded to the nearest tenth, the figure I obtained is 12.0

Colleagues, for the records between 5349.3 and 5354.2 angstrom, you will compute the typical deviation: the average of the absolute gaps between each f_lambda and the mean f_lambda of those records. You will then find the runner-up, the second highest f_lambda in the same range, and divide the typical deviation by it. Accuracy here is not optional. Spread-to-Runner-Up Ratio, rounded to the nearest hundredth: 0.05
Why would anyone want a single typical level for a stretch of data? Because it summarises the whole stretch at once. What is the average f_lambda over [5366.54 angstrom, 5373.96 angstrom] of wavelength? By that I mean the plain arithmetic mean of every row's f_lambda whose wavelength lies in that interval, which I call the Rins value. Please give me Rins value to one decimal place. 23.3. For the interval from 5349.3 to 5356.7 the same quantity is 23.9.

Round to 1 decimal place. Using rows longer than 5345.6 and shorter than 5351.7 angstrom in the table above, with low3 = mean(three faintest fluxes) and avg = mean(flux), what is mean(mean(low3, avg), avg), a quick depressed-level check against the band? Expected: 23.1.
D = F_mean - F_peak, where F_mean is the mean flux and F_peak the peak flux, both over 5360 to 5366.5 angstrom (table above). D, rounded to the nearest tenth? -2.9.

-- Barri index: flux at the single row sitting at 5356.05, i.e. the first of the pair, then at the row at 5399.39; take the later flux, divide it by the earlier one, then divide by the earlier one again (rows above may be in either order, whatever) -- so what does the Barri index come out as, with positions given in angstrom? 0.033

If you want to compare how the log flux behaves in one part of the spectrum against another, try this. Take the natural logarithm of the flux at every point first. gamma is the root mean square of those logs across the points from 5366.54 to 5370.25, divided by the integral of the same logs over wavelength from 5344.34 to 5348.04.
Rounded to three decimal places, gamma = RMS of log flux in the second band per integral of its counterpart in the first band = 0.259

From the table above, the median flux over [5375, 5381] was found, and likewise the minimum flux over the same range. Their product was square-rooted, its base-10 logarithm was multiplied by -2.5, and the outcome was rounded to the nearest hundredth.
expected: -3.34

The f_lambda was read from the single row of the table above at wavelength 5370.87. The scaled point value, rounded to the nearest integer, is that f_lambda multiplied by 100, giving 2629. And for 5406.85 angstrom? 2225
